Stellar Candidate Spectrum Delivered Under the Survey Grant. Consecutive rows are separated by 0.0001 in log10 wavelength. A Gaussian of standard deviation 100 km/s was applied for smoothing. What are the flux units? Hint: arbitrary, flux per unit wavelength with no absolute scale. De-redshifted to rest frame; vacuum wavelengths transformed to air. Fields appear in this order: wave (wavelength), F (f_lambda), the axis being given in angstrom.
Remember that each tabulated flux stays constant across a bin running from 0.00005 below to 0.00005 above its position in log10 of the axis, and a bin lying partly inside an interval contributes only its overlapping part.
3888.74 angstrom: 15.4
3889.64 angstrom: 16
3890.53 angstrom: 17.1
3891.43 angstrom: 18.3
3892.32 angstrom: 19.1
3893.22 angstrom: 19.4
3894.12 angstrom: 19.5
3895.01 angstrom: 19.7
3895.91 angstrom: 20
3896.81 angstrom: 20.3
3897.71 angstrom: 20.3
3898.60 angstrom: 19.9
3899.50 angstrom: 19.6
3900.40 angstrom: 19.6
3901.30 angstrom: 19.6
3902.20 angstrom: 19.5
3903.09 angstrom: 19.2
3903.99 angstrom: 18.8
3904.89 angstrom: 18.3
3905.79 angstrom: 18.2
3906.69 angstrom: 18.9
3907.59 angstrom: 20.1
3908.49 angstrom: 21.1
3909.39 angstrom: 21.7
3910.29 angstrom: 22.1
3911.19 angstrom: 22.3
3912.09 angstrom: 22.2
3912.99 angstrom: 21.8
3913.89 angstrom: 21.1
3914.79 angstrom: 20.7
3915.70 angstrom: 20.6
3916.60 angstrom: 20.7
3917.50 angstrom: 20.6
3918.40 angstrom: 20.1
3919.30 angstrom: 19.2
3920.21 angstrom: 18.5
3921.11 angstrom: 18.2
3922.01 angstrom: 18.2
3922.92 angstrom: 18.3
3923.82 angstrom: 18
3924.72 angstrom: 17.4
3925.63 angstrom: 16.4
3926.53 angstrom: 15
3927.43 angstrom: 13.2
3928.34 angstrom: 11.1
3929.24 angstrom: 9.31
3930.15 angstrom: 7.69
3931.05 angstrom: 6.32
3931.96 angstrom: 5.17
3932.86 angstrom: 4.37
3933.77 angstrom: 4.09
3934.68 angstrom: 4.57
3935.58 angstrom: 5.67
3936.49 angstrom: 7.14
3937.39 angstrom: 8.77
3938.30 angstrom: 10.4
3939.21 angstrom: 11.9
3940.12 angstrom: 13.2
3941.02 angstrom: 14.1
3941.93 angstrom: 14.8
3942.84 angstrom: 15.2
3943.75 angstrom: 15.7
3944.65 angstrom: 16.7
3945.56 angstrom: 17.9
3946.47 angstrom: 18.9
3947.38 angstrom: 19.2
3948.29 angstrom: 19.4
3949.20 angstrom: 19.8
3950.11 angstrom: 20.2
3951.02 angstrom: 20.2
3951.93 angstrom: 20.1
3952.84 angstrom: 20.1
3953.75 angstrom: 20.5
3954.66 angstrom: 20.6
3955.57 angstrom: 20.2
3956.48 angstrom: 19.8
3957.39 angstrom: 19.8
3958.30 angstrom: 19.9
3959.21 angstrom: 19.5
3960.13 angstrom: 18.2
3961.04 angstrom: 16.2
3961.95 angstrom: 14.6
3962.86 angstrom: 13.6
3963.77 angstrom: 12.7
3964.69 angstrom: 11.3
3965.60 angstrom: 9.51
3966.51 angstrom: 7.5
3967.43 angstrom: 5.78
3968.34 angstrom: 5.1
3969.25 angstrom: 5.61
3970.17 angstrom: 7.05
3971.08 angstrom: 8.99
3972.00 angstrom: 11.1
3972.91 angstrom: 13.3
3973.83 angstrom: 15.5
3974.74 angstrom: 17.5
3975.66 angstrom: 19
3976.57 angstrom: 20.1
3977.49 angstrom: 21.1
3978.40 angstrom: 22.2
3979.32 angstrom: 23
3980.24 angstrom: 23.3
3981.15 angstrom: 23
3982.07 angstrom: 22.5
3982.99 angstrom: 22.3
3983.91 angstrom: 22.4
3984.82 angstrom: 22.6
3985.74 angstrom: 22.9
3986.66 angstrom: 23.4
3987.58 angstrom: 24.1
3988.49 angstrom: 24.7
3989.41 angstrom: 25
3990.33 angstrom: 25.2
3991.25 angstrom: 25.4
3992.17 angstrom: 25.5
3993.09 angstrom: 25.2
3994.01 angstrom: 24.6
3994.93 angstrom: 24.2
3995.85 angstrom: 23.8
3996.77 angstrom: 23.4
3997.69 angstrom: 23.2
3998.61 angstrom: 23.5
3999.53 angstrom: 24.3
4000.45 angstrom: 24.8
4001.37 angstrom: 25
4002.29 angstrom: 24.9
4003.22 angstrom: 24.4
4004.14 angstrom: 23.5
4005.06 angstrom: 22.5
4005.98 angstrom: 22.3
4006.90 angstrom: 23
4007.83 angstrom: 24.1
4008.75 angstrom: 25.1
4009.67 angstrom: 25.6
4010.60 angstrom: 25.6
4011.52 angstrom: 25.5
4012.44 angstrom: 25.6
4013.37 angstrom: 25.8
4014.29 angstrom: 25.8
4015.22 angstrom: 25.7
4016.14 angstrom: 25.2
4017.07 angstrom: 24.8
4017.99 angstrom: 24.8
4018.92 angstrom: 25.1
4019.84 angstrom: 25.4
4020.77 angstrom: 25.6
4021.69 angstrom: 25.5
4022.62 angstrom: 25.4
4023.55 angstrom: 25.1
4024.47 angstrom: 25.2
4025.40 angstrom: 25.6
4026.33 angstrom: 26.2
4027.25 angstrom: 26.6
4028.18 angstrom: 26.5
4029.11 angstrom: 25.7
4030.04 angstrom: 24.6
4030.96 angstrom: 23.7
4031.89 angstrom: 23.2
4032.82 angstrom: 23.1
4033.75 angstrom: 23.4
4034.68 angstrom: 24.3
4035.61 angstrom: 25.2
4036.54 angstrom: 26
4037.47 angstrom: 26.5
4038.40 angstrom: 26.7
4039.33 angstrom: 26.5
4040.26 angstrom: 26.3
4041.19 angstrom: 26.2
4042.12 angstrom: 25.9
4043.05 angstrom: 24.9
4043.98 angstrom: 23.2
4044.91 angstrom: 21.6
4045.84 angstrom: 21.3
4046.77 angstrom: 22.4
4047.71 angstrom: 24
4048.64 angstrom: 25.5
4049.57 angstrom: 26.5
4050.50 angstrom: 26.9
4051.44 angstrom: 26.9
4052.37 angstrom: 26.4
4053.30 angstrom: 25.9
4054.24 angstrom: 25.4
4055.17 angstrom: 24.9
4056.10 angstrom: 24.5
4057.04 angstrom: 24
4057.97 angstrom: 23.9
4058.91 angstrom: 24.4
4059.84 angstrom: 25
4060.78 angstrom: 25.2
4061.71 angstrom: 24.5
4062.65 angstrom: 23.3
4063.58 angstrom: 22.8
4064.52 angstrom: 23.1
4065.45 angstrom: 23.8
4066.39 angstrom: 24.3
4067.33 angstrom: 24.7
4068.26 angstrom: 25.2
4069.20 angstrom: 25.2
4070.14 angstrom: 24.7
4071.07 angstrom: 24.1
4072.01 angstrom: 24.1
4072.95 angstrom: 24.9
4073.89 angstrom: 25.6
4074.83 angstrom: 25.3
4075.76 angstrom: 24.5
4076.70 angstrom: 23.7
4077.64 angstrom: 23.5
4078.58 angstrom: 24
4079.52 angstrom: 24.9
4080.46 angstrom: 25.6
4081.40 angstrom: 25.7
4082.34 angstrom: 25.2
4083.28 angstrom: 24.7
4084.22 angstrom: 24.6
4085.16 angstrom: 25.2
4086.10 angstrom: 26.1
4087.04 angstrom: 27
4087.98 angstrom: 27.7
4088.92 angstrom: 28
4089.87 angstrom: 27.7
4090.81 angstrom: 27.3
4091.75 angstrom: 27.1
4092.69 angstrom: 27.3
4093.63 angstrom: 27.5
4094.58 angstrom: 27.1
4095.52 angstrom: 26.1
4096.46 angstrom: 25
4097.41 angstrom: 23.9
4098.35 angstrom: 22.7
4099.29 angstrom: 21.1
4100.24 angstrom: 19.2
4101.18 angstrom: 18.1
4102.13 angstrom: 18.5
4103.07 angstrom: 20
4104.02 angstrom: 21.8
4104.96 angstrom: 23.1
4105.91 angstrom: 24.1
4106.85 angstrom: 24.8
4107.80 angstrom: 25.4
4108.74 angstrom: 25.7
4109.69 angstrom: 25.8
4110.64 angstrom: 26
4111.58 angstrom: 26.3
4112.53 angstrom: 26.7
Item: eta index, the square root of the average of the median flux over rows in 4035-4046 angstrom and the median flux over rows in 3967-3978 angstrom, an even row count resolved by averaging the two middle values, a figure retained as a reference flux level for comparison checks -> 4.4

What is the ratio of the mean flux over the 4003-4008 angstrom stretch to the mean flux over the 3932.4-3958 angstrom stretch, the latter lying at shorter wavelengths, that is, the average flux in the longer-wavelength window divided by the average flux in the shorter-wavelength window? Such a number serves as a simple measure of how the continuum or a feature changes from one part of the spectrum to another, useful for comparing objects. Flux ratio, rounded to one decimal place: 1.5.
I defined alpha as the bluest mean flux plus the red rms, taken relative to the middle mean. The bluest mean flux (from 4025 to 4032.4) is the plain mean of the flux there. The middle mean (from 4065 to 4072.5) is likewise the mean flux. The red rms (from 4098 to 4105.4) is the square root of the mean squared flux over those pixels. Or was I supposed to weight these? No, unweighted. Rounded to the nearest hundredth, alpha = 1.87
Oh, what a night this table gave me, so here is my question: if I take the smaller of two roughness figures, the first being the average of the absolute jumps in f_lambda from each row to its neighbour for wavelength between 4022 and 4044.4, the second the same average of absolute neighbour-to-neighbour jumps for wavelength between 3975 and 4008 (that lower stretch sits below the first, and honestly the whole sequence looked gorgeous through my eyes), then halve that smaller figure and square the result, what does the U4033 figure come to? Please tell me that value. 0.060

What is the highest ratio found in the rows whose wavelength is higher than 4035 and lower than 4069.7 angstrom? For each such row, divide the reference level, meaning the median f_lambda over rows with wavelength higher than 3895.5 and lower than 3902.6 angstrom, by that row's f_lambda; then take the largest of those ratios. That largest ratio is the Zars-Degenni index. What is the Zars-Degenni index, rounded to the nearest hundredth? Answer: 0.93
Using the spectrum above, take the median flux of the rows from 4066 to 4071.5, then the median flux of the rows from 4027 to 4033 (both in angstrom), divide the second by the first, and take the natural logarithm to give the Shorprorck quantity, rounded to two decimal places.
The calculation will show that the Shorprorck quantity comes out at 0.00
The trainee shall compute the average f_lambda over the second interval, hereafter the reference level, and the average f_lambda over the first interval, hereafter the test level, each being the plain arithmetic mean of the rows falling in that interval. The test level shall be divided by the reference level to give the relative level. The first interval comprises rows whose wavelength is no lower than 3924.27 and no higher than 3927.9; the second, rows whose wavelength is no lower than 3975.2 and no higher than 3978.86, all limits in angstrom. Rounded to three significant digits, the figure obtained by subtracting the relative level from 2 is 1.25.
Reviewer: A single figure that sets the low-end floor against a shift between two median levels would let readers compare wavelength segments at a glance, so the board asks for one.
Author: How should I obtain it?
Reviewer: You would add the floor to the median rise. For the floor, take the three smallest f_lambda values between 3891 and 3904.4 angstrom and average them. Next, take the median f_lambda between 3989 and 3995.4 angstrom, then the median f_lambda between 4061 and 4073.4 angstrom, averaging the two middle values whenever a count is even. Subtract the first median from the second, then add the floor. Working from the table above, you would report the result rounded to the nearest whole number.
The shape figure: 18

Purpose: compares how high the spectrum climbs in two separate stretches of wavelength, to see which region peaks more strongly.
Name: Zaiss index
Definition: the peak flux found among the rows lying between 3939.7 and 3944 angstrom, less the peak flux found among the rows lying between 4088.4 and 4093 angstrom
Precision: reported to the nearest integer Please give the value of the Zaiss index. -12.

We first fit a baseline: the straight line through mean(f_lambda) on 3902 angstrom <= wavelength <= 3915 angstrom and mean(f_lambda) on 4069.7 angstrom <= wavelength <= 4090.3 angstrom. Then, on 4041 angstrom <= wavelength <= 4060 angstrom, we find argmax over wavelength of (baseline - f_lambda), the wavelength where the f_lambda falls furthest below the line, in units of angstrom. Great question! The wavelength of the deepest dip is 4045.84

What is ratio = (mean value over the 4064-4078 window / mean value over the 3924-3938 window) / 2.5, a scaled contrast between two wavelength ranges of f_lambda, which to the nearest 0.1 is 1.1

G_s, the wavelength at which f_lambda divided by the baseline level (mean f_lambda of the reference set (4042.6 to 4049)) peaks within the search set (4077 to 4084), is 4081.40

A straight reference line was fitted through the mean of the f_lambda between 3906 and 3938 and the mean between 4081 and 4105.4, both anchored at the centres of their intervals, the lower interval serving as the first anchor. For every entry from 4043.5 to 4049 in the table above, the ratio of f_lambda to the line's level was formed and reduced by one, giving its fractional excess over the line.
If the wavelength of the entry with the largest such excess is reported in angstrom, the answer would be 4048.64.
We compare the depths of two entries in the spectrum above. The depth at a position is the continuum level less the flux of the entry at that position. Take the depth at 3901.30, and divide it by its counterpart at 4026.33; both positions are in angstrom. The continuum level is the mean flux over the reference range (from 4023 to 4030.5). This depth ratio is -11.9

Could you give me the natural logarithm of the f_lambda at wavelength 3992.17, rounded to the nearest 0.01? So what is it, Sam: 3.24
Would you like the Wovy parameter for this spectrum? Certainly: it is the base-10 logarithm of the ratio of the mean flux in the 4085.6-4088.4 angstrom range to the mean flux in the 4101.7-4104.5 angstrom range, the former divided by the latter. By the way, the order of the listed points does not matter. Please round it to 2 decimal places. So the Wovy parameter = 0.13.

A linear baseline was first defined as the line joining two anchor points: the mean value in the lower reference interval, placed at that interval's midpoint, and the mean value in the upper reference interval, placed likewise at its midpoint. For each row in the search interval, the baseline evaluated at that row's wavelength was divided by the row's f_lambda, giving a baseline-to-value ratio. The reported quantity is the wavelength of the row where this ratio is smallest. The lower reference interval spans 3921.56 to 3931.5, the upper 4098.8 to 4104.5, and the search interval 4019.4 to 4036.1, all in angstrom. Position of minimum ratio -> 4027.25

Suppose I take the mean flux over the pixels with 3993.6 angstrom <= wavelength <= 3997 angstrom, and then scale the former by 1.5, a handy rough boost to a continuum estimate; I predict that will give 36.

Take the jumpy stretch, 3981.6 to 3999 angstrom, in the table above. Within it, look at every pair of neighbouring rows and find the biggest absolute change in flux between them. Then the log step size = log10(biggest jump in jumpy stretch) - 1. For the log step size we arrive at -1.15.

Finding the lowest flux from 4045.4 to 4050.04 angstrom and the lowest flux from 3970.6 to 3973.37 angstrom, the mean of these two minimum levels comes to 15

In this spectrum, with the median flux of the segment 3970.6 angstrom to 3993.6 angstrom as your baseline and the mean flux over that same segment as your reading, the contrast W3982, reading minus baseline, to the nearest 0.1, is -1.4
